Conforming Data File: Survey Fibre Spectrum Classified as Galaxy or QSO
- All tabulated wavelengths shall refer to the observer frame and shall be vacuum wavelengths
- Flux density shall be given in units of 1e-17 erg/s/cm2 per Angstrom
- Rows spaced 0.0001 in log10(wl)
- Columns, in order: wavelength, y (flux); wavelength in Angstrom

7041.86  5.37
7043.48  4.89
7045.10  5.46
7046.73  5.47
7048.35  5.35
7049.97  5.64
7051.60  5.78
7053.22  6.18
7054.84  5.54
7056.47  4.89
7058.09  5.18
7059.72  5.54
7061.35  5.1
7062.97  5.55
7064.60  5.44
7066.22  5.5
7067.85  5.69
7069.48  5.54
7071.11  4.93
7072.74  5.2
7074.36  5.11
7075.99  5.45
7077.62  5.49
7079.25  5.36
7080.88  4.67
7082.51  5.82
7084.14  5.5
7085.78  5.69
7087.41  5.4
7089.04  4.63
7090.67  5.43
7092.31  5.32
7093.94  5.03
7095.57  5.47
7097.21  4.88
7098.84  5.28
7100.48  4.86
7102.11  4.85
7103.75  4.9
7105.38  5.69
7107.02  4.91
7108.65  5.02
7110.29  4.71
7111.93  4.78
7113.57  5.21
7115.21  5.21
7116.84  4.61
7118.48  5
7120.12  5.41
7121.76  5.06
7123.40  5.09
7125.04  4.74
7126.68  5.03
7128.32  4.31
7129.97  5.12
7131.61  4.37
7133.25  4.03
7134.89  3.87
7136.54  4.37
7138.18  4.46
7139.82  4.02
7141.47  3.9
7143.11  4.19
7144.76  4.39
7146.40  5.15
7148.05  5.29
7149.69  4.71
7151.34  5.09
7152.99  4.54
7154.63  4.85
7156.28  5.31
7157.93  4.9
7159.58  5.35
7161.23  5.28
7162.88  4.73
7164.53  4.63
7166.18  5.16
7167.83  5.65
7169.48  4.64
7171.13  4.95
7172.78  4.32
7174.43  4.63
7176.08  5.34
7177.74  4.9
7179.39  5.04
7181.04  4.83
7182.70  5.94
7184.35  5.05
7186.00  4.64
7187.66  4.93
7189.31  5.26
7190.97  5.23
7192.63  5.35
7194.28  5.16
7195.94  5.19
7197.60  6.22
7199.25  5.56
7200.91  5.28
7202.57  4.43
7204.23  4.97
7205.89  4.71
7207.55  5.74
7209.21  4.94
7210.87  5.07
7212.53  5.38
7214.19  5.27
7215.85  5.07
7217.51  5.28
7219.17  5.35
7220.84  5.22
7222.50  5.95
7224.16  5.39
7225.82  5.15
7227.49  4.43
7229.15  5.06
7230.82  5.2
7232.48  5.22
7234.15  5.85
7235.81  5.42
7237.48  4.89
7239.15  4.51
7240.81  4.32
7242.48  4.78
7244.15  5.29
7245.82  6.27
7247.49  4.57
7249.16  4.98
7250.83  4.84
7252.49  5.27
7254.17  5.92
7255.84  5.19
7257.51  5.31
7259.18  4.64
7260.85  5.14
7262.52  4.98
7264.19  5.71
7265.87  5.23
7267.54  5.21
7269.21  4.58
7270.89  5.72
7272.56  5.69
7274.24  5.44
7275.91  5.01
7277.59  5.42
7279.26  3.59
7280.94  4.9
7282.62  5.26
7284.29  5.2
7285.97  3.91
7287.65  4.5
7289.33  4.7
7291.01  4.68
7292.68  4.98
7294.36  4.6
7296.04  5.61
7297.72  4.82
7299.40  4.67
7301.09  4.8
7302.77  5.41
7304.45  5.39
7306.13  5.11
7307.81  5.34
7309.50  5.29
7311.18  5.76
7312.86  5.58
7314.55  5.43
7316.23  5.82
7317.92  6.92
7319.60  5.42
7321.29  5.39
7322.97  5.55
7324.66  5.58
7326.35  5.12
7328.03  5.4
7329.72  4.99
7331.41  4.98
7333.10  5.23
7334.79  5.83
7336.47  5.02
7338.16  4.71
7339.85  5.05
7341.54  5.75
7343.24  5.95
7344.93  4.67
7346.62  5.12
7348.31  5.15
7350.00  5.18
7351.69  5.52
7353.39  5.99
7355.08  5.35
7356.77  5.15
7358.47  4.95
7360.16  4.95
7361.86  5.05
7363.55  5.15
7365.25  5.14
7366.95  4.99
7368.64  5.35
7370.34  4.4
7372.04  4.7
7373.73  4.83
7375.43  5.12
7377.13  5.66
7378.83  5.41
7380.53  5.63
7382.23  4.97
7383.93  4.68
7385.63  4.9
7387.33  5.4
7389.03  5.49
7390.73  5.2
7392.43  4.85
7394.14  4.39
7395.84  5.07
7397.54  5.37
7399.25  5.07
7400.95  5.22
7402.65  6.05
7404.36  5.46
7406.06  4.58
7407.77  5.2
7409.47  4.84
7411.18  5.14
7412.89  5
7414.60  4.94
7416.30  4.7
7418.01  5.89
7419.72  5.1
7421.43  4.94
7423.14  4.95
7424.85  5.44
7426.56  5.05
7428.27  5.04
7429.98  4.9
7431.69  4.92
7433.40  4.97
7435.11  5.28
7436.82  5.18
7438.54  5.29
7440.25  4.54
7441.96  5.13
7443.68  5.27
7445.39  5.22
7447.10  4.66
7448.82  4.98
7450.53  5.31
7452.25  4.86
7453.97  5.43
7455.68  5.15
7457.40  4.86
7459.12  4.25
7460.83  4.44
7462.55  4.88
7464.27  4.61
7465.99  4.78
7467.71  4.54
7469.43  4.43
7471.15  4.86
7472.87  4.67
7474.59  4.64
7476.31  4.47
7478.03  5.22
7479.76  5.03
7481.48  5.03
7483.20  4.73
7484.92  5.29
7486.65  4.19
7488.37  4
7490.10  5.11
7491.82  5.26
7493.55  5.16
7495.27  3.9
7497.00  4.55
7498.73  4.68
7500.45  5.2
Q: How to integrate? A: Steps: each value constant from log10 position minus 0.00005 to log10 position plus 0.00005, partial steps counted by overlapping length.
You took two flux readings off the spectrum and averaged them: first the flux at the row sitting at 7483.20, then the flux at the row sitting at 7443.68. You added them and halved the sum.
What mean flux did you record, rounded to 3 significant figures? 5.00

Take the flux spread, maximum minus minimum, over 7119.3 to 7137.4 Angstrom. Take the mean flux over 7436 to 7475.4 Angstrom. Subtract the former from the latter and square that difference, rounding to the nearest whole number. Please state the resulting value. 11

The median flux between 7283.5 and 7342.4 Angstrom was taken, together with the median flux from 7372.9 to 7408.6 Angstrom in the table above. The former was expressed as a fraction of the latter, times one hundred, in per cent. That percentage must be 101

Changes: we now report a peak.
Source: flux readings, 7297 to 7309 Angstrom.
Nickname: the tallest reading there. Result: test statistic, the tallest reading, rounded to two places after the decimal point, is 5.41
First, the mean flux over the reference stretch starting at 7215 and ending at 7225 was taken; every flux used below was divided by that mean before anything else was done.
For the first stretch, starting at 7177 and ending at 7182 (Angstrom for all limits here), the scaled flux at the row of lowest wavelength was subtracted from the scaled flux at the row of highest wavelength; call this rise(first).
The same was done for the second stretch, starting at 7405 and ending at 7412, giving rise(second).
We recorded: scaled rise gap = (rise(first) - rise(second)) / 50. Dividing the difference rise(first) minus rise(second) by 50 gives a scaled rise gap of -0.0023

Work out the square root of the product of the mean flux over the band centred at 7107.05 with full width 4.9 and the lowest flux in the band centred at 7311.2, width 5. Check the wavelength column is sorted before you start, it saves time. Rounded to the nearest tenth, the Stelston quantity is 5.2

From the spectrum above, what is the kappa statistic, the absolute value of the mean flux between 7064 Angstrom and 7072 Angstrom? 5.42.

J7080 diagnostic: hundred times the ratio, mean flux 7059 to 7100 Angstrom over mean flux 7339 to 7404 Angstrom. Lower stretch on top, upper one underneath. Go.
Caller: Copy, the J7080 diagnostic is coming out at 103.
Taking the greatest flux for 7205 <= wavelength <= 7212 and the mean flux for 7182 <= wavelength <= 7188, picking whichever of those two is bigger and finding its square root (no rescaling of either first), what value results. 2.40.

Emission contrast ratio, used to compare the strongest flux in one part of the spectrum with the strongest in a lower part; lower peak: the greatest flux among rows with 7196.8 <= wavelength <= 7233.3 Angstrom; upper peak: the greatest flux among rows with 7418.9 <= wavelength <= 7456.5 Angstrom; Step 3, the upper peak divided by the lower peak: 0.87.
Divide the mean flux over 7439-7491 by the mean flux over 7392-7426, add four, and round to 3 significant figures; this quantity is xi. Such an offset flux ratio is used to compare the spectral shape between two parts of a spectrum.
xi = 4.94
